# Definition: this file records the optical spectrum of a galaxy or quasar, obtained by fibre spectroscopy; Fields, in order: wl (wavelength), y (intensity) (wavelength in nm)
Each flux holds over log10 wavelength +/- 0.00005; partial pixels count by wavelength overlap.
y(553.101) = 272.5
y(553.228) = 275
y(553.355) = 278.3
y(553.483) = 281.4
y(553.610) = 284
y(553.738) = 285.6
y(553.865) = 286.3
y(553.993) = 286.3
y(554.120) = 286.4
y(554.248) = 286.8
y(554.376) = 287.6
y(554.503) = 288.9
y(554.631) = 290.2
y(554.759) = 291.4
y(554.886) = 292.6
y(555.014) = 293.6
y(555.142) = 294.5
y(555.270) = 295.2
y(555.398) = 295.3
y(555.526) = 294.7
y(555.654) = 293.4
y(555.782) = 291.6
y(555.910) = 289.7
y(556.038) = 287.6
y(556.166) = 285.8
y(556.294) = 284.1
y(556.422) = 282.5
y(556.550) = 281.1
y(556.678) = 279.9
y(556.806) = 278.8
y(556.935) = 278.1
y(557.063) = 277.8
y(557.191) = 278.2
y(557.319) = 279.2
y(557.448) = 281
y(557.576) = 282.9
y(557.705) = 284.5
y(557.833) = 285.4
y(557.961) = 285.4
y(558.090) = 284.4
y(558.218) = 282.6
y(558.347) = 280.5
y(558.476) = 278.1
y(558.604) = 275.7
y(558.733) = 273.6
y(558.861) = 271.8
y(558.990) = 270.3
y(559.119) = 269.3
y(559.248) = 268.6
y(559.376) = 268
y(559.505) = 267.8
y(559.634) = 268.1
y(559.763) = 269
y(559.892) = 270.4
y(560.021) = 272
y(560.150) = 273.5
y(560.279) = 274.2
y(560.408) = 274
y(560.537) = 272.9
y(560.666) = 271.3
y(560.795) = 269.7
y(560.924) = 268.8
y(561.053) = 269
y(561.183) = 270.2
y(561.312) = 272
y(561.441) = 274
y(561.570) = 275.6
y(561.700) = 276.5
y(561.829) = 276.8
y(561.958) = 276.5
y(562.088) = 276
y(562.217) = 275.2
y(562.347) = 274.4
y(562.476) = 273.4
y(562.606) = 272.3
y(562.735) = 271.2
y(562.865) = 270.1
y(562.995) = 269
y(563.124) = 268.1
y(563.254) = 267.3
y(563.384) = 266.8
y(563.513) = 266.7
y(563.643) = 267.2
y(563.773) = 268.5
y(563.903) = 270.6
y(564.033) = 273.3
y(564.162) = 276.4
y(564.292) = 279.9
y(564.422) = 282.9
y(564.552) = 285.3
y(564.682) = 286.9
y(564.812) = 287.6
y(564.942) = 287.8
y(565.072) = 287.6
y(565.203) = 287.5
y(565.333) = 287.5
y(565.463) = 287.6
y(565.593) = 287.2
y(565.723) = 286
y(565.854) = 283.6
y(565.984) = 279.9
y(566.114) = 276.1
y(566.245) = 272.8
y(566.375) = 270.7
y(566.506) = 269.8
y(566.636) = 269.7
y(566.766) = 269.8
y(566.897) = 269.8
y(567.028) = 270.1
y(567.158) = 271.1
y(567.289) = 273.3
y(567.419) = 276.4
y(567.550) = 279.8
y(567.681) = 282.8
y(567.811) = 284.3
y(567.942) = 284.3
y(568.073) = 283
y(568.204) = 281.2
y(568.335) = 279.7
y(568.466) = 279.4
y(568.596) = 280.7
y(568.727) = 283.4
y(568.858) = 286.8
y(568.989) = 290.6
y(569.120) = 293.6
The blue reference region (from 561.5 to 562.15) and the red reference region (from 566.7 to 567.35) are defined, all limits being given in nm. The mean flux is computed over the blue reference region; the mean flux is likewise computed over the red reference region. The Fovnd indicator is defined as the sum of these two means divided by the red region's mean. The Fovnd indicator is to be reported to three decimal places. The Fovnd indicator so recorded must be 2.020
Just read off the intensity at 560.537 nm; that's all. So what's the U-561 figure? 272.9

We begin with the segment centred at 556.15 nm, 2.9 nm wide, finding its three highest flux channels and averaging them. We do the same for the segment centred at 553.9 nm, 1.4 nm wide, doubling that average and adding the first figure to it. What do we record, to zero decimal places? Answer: 871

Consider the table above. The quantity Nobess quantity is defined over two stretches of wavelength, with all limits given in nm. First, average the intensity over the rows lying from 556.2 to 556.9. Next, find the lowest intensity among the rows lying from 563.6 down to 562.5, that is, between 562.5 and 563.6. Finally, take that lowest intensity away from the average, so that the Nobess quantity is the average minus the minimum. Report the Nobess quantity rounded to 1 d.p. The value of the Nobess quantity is 14.6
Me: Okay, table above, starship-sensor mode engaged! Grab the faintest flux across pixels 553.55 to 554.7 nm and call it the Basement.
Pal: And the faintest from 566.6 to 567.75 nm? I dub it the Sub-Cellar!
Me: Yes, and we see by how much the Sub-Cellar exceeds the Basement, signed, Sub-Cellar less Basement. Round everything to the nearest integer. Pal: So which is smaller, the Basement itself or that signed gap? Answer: -14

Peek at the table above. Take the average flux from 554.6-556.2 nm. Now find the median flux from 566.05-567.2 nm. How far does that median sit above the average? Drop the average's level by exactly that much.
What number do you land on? 314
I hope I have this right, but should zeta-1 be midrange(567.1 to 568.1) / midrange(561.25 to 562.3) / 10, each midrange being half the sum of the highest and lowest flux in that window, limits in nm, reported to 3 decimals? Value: 0.101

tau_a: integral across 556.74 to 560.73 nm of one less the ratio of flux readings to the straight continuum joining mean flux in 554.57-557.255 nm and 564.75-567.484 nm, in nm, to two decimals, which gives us 0.13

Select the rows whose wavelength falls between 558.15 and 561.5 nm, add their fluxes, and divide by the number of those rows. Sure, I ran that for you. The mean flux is 272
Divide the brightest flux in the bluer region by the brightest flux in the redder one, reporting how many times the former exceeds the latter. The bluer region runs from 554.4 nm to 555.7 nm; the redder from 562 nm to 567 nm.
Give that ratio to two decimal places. 1.03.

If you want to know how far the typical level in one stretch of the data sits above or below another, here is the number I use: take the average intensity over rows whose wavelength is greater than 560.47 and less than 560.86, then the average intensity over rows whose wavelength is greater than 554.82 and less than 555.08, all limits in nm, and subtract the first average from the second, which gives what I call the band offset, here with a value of 22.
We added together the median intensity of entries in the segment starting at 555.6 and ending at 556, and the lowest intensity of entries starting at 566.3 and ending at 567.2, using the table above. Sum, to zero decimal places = 561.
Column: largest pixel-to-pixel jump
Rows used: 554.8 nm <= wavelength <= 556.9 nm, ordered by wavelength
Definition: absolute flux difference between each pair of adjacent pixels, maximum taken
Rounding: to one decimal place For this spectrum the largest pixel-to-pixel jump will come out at 2.1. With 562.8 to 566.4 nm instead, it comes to 3.8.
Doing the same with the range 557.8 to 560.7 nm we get 2.4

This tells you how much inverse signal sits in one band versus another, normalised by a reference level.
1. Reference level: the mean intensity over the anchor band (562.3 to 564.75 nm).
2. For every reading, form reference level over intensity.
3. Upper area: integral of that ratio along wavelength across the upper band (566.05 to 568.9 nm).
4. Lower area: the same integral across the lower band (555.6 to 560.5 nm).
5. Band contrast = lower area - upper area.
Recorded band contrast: 2.0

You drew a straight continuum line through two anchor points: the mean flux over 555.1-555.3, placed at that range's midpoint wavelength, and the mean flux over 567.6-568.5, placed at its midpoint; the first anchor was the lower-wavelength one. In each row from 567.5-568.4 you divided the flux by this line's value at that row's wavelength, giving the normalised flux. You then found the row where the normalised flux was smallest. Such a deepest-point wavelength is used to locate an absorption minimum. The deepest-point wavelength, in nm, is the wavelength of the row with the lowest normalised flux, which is 567.550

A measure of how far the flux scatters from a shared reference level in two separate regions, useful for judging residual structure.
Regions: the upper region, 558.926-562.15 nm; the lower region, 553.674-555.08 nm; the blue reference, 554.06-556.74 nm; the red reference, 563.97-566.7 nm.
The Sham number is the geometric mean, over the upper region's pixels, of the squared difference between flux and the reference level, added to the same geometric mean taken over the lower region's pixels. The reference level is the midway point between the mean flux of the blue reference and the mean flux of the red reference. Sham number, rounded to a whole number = 177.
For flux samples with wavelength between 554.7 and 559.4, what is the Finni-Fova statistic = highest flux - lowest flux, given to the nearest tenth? 27.3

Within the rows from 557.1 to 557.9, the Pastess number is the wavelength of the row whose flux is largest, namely 557.833 nm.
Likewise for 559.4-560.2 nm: 560.150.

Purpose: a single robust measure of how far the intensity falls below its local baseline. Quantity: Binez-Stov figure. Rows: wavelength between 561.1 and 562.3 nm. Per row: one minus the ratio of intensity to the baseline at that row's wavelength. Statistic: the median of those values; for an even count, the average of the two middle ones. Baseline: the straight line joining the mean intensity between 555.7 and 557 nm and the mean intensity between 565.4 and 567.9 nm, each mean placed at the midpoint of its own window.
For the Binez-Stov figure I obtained 0.017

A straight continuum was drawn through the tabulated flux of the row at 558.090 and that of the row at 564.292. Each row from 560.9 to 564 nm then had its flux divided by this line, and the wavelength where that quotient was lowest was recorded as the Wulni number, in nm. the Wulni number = 563.513 nm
